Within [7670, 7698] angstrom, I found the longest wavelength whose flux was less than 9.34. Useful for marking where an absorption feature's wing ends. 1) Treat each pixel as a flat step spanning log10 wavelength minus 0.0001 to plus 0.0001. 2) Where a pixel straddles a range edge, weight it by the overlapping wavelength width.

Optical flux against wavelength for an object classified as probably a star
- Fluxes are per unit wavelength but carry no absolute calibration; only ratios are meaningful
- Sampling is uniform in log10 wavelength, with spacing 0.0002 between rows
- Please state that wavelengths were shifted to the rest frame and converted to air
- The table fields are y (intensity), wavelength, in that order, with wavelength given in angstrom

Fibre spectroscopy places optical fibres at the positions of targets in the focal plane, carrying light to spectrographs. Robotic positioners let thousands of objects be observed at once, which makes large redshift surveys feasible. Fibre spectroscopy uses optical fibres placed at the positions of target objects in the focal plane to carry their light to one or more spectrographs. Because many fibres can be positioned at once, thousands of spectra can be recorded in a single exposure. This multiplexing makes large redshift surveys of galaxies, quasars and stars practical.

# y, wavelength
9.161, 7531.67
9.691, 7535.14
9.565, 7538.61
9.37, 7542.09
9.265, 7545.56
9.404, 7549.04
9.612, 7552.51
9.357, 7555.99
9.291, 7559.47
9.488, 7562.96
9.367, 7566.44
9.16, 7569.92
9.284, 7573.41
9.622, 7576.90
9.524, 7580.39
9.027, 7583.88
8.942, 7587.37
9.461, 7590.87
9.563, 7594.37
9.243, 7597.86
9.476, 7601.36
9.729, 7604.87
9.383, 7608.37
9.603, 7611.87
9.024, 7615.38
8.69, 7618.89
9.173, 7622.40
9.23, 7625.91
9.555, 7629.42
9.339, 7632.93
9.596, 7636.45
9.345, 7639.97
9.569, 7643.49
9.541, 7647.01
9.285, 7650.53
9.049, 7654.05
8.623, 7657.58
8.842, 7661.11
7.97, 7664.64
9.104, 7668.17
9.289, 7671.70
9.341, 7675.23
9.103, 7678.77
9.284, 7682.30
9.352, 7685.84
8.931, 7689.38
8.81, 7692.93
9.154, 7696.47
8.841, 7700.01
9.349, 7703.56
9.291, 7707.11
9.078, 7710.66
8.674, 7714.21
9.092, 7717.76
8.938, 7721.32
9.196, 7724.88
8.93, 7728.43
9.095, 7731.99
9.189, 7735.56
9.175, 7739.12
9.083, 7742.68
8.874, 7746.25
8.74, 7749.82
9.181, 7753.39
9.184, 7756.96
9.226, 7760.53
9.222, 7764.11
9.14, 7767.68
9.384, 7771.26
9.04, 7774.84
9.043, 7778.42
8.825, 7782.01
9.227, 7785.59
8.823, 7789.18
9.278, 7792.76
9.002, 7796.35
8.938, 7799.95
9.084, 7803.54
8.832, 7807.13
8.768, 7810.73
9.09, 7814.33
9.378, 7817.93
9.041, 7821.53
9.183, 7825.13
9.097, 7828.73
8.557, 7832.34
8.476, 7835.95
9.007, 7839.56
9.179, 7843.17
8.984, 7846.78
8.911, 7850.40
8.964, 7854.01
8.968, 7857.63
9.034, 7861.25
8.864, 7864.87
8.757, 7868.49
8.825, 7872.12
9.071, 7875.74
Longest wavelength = 7696.47 angstrom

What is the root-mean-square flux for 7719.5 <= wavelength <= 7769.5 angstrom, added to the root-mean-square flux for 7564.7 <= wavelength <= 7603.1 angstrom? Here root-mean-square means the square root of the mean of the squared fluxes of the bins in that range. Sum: 18.4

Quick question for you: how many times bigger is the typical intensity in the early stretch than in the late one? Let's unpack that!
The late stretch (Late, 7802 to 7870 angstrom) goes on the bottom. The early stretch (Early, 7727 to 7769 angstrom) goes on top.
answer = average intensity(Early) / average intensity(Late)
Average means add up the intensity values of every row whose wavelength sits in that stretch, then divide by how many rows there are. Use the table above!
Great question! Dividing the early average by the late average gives 1.01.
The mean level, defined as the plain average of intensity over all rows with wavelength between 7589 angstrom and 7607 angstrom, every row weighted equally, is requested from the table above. 9.49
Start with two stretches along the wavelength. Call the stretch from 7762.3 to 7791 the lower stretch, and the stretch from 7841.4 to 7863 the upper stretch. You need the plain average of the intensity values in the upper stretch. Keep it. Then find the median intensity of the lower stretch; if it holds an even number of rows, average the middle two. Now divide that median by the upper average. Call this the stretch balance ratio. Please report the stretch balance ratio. 1.01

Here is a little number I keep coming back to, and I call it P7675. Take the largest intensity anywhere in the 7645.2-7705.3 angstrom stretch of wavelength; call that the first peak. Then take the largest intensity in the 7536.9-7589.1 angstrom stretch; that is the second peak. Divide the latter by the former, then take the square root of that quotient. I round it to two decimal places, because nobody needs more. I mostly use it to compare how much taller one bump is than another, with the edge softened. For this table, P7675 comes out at 1.00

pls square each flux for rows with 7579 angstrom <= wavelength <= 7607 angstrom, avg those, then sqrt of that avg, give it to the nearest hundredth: 9.37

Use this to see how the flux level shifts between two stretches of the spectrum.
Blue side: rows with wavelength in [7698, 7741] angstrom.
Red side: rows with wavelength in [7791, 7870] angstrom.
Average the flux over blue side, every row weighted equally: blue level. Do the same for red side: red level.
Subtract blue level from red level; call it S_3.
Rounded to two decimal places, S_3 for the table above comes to -0.10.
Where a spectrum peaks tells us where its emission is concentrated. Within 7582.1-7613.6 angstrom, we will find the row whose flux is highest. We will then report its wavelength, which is 7604.87 angstrom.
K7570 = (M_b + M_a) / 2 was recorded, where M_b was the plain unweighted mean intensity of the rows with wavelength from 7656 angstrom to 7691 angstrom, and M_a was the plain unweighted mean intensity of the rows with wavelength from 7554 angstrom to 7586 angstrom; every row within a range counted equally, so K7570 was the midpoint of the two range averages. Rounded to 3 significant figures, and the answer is 9.17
